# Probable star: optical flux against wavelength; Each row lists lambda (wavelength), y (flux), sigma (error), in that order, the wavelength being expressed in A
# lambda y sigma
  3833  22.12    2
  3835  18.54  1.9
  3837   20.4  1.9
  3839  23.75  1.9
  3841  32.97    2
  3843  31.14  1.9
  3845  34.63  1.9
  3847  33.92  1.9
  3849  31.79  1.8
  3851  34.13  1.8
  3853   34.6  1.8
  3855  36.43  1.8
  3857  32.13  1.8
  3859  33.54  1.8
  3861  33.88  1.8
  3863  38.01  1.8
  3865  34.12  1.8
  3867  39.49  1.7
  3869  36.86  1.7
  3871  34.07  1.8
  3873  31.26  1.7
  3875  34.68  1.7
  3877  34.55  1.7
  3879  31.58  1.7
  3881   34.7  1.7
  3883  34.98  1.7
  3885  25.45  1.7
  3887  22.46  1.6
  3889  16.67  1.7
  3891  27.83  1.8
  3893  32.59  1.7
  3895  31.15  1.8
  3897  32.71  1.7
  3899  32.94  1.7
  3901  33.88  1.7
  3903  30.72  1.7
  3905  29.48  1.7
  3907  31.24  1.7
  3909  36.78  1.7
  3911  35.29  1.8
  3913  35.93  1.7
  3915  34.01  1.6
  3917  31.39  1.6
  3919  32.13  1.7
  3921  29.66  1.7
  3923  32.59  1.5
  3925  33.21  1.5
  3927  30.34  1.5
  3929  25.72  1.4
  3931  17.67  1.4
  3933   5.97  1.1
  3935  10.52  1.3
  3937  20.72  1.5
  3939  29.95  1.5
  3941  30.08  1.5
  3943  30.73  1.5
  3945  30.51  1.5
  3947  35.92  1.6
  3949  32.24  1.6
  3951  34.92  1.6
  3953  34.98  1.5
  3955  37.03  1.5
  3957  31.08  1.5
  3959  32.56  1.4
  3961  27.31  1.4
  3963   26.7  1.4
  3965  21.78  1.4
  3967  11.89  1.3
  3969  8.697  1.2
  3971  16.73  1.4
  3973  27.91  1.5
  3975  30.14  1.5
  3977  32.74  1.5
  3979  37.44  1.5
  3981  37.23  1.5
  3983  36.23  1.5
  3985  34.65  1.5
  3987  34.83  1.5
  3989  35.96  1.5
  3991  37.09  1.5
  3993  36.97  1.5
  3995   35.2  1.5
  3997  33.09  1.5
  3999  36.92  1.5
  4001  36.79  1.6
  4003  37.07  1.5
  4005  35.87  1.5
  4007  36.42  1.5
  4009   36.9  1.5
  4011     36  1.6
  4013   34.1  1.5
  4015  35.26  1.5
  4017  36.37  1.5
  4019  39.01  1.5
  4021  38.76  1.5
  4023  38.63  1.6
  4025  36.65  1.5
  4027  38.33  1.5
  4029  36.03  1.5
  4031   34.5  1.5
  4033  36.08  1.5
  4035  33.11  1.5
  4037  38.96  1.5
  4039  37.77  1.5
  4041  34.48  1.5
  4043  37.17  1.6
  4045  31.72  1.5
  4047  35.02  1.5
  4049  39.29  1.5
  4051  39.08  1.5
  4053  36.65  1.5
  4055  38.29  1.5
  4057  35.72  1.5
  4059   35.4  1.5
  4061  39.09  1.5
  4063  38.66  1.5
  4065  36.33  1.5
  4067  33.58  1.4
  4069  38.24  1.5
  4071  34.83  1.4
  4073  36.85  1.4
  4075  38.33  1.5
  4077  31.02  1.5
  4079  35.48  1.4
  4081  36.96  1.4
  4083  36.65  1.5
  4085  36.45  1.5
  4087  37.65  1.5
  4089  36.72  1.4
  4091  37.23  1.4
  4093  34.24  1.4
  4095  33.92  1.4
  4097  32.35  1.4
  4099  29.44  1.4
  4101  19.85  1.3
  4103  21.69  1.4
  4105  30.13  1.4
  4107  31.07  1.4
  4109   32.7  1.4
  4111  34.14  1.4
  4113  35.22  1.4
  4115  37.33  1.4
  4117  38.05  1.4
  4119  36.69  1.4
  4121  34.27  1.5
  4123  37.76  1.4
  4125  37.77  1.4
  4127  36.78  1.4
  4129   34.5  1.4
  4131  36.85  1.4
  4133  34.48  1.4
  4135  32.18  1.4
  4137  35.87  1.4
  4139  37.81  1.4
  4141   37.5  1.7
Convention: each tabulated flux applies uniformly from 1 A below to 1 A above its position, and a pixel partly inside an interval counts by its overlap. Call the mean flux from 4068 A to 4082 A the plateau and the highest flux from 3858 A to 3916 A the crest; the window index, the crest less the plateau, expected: 4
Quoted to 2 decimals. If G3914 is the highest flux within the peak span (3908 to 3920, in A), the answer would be 36.78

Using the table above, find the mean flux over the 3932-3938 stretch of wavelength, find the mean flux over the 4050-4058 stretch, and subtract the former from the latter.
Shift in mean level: 25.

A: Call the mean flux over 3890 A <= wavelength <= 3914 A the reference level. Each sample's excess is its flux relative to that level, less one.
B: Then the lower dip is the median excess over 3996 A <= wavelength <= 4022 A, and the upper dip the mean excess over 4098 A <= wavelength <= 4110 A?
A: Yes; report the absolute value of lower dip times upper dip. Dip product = 0.019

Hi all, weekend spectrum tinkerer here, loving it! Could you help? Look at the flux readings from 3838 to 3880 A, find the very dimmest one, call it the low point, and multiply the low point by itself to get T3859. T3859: 564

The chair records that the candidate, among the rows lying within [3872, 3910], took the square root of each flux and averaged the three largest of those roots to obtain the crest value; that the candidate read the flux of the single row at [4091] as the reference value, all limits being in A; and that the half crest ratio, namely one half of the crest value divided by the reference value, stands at 0.0800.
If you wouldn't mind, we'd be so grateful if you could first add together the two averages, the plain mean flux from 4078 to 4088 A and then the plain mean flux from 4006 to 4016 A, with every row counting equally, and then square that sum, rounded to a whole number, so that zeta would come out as 5238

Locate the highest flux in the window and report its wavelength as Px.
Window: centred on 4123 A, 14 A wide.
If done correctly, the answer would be 4117 A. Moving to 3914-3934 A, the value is 3915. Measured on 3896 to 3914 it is 3909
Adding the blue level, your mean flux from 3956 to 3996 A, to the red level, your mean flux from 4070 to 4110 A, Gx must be 63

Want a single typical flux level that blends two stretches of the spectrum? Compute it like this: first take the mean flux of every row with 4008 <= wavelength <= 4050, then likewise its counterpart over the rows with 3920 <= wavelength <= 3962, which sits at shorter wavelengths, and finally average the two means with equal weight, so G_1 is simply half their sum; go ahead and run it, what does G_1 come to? 32.3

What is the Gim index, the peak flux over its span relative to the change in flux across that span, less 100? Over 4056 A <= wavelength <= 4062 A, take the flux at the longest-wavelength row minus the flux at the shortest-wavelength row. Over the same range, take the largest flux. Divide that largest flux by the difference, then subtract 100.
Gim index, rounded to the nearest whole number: -88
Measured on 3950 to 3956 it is -82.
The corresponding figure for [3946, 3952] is -136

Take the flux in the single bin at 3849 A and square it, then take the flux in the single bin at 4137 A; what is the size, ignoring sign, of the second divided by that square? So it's 0.035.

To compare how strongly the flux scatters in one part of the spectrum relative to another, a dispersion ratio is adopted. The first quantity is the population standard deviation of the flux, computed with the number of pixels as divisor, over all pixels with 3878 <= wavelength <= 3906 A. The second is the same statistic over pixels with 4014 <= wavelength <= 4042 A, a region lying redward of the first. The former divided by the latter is 2.7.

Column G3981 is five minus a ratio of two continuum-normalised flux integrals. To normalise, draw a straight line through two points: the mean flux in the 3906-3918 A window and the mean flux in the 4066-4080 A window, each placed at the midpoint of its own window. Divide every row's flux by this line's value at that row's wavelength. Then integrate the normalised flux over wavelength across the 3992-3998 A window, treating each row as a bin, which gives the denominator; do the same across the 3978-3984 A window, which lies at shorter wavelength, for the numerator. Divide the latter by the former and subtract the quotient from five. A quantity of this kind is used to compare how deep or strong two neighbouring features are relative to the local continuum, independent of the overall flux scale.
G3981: 3.94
